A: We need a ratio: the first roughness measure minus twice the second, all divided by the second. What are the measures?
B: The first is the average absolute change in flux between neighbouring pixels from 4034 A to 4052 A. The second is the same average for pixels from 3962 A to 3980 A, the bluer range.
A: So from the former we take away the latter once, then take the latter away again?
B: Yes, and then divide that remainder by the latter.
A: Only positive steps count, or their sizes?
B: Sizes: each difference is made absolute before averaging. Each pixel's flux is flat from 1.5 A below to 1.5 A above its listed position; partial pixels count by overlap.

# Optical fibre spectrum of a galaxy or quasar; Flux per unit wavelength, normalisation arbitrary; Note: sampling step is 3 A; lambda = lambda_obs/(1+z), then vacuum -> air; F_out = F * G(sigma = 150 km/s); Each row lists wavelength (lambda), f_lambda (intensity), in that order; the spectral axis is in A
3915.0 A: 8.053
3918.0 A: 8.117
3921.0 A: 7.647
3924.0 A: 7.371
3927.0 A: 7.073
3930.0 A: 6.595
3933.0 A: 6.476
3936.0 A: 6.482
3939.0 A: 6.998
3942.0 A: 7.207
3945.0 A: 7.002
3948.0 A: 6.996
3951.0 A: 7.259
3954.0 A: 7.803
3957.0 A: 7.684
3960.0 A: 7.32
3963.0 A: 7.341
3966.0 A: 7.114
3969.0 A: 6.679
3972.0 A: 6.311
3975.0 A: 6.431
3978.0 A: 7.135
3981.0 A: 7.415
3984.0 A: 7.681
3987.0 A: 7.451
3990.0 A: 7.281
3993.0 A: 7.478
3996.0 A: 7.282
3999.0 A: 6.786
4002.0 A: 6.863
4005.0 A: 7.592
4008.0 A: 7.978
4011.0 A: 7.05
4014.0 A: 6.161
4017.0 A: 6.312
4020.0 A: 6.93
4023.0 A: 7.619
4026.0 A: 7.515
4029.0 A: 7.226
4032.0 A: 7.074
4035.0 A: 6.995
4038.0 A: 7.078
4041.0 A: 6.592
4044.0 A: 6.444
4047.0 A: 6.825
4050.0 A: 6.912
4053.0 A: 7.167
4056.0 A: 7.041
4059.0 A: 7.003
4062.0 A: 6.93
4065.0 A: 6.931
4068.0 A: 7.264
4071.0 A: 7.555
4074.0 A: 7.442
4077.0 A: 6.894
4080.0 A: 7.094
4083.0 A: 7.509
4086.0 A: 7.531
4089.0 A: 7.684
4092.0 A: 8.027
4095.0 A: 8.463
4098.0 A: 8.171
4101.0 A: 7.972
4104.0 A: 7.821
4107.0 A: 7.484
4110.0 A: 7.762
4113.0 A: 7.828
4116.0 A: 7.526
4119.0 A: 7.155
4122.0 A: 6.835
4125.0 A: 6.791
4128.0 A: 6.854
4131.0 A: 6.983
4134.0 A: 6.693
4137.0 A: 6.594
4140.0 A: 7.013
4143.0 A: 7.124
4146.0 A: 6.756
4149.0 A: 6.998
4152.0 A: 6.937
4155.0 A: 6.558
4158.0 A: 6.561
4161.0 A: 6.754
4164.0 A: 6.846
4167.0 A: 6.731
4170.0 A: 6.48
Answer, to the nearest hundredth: -1.36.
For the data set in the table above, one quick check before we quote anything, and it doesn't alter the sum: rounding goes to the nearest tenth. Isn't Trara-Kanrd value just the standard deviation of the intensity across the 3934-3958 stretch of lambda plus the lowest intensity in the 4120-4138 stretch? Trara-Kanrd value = 7.0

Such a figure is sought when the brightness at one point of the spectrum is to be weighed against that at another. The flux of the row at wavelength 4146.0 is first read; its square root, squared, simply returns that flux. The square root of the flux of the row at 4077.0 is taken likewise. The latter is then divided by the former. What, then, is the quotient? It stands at 0.39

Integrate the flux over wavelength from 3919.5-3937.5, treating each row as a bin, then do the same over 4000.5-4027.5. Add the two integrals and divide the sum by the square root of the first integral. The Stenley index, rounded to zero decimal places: 28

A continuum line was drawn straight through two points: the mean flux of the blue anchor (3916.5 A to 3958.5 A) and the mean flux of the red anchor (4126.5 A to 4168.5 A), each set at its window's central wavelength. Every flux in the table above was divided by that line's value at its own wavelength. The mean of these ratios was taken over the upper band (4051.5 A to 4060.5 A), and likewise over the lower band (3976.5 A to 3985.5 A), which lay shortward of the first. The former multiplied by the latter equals 1.06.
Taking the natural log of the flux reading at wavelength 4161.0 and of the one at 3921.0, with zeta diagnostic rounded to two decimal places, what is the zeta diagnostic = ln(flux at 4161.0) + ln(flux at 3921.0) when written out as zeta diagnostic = 3.94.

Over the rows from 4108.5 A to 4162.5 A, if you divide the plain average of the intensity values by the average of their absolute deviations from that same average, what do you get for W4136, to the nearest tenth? 25.0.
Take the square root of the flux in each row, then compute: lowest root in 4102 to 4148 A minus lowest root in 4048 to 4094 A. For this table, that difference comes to -0.06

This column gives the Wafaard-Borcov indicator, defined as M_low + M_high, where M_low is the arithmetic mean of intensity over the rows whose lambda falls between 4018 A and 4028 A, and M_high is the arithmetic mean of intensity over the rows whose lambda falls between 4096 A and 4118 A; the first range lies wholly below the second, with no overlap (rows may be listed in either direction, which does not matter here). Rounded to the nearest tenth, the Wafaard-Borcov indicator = 15.1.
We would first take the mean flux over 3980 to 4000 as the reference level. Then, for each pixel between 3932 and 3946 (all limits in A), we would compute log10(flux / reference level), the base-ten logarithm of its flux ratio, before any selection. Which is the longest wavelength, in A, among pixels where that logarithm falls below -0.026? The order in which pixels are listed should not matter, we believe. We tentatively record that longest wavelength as 3936.0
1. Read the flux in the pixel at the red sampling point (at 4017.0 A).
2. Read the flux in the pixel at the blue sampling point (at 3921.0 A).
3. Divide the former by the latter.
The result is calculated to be 0.83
